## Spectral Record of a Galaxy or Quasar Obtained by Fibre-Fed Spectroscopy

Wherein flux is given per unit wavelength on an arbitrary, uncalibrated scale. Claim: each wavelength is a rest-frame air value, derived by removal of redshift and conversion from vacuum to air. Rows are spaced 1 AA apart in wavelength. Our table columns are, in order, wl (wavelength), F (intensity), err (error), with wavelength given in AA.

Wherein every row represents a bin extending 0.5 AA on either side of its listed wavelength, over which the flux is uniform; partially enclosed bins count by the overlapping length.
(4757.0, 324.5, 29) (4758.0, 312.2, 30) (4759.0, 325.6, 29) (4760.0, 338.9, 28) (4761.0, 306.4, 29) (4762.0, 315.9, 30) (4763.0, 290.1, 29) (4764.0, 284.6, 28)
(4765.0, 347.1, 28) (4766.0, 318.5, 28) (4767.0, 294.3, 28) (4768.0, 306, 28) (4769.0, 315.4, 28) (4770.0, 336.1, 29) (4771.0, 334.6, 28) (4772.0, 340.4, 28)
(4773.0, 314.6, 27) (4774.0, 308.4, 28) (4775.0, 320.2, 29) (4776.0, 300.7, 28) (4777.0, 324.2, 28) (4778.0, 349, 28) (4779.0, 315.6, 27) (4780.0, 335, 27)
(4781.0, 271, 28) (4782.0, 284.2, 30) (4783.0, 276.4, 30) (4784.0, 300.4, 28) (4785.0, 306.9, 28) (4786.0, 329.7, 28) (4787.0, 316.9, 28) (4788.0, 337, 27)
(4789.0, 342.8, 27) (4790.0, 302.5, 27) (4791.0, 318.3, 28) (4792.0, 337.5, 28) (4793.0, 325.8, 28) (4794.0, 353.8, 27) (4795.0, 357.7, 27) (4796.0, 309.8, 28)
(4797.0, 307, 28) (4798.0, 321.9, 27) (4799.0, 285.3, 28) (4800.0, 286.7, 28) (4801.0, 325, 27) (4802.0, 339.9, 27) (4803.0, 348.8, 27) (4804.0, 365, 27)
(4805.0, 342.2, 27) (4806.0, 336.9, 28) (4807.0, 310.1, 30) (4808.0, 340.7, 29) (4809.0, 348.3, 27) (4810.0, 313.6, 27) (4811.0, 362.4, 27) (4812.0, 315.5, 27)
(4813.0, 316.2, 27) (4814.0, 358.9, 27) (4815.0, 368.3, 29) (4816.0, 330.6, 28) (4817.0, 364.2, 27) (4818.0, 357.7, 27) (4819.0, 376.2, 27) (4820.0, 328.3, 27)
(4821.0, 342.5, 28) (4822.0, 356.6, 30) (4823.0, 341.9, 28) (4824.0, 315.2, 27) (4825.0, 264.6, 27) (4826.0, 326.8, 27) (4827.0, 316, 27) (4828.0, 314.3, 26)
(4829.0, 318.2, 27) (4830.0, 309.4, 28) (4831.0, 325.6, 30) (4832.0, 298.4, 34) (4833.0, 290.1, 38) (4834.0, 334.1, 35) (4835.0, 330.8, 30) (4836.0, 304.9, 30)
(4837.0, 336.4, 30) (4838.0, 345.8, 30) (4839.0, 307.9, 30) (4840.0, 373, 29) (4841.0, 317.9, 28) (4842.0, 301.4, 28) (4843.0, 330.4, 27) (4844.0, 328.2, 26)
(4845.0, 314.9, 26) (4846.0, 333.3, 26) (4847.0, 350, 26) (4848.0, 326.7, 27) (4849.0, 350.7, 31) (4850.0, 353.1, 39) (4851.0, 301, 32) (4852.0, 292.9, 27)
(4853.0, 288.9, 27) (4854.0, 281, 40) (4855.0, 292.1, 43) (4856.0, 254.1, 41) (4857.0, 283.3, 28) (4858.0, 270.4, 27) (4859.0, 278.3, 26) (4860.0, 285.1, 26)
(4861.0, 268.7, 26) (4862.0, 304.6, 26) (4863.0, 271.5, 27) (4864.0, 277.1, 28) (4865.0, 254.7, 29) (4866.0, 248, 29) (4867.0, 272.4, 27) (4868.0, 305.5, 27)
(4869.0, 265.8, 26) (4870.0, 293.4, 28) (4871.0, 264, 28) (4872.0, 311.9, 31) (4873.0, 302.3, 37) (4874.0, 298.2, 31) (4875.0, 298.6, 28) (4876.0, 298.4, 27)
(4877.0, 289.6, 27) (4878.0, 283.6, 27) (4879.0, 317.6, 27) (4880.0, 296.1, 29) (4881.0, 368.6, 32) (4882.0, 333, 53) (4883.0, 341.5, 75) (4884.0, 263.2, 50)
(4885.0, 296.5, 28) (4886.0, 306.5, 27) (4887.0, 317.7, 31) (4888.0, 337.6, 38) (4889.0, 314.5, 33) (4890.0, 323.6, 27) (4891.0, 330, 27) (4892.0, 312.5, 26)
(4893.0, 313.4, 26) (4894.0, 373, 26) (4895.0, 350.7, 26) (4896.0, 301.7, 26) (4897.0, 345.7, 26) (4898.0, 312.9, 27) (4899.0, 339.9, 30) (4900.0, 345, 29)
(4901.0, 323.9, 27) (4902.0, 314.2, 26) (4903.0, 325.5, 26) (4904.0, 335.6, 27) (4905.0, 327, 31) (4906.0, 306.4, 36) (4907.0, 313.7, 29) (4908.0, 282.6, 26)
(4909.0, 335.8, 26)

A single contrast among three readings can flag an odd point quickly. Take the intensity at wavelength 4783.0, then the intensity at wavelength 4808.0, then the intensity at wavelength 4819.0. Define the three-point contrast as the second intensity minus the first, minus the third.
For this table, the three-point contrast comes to -312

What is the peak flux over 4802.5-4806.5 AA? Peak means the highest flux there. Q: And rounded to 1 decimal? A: 365.0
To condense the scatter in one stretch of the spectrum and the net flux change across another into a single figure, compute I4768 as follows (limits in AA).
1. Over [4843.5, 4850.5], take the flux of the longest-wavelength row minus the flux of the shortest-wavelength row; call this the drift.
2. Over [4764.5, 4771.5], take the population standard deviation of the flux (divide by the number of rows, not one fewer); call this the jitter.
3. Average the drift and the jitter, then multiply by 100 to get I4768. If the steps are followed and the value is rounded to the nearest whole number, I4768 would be 2104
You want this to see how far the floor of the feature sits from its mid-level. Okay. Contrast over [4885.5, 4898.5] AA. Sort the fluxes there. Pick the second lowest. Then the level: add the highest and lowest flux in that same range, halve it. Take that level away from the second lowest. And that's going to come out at -31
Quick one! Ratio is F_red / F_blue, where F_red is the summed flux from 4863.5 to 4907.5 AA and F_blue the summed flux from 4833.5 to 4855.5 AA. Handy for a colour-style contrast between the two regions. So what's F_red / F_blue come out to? 1.9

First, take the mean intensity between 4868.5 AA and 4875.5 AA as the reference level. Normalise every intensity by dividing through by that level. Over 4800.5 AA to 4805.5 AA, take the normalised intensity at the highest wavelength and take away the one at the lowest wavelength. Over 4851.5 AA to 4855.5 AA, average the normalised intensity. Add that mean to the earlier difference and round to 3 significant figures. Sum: 1.05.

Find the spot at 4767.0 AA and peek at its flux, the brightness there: 294.3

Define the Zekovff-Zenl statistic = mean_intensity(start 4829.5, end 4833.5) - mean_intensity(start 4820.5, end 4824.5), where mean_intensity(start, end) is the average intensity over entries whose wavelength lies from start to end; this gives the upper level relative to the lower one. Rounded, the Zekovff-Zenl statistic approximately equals -33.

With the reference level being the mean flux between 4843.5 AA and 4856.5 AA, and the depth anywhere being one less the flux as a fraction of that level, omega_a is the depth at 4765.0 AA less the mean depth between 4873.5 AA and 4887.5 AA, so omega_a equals -0.13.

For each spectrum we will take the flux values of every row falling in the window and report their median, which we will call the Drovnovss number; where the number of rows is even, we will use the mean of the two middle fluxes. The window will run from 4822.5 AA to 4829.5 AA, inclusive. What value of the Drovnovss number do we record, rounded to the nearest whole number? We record 316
